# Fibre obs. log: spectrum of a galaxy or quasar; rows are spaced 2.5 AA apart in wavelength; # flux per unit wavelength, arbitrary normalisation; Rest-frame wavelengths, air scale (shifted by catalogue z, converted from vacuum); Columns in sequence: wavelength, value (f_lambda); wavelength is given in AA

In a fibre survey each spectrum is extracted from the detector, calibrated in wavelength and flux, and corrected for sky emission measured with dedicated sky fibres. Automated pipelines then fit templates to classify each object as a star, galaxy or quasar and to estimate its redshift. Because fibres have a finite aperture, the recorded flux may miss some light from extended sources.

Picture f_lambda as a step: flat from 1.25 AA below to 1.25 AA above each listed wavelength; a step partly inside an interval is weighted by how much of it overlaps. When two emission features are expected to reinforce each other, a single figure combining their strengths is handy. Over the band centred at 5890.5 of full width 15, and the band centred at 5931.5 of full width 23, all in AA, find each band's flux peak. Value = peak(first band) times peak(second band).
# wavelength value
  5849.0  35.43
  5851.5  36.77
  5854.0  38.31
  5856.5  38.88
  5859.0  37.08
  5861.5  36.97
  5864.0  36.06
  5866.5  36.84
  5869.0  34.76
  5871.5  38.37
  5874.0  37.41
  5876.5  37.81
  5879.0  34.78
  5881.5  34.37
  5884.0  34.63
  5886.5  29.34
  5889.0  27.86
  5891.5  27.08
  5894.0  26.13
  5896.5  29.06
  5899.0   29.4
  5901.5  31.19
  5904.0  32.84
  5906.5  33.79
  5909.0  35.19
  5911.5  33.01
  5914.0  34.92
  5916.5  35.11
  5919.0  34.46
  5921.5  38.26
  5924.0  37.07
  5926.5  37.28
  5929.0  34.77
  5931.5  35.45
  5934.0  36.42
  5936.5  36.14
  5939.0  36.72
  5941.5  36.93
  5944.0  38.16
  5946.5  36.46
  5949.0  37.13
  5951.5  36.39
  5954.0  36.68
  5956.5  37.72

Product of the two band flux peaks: 1325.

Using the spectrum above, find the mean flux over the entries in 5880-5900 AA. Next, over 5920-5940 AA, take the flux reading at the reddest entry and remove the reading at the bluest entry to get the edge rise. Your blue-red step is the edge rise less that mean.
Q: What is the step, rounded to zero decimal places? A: -31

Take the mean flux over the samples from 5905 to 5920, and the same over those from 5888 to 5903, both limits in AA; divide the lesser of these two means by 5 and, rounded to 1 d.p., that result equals 5.7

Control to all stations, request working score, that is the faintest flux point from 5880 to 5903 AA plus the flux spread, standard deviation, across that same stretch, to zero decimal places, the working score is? 29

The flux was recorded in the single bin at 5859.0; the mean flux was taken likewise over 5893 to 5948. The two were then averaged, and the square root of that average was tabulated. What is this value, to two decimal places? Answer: 5.98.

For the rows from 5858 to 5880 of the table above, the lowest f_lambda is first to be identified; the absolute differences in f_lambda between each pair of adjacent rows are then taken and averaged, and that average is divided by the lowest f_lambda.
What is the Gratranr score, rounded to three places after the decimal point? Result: 0.043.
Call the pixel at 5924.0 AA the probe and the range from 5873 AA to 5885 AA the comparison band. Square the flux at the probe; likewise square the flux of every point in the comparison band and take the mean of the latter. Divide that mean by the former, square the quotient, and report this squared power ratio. 0.87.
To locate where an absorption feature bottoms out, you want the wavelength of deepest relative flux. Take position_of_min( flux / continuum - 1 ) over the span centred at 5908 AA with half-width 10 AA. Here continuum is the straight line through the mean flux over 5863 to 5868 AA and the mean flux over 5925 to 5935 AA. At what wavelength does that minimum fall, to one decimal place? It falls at 5899.0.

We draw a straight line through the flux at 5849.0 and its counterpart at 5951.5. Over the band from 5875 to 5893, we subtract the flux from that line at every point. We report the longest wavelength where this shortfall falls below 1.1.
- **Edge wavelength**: 5879.0 AA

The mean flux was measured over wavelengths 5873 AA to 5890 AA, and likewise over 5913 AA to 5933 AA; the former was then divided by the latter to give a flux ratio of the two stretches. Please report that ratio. 0.940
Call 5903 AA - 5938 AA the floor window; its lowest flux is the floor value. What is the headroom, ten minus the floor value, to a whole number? -23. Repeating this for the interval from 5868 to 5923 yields -16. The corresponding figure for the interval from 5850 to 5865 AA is -26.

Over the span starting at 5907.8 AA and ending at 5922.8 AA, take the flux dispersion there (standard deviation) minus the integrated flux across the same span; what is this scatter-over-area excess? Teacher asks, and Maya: -526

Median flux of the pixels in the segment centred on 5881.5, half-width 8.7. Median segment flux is 34.6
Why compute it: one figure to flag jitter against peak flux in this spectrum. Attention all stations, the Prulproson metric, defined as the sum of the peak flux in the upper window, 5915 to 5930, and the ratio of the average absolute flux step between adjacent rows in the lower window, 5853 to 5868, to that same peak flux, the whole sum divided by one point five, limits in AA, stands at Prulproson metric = 25.5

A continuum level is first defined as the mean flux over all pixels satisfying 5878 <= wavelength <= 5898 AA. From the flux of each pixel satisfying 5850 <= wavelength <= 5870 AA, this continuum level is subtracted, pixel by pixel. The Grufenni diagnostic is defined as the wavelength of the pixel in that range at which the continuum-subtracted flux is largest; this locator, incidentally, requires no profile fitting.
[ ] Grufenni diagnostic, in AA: 5856.5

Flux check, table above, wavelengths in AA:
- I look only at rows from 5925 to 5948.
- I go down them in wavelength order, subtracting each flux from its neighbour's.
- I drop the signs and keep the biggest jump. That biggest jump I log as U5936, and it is 2.5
